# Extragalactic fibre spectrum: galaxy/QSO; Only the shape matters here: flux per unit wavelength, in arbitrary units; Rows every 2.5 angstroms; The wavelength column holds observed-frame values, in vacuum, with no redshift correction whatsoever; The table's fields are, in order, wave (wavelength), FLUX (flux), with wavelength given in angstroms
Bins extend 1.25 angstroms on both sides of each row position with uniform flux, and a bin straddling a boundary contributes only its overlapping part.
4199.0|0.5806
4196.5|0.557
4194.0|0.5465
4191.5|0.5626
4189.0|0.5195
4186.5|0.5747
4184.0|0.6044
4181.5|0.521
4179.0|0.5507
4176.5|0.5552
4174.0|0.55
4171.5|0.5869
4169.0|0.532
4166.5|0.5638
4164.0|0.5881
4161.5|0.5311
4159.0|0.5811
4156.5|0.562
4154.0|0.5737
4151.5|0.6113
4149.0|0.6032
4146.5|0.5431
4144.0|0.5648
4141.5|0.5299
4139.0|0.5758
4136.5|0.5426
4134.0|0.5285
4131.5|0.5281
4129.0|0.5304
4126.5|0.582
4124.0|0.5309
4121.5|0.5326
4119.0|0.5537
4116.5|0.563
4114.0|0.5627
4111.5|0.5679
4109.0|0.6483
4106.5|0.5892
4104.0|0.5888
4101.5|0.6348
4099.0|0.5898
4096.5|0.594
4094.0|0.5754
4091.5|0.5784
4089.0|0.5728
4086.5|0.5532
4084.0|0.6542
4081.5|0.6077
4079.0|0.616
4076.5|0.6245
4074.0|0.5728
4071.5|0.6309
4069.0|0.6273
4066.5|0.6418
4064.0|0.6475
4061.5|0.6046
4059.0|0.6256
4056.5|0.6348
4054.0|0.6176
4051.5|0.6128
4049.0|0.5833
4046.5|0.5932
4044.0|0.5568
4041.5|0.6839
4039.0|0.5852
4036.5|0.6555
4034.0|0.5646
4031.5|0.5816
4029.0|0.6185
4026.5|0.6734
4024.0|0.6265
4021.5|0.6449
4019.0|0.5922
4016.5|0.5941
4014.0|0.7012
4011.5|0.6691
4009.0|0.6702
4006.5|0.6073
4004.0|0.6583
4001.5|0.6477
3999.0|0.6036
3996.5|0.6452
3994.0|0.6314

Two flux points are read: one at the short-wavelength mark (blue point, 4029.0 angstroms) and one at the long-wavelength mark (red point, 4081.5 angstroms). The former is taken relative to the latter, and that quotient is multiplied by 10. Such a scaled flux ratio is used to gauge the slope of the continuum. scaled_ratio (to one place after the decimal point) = 10.2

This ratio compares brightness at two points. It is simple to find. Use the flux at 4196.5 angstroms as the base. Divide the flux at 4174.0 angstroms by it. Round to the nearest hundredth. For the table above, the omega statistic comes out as 0.99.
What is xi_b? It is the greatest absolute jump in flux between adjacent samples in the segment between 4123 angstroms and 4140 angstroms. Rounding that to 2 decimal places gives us 0.05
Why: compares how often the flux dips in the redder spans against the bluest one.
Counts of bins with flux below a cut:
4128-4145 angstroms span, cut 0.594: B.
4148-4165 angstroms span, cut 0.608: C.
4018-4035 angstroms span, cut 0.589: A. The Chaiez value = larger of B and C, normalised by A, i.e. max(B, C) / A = 3.5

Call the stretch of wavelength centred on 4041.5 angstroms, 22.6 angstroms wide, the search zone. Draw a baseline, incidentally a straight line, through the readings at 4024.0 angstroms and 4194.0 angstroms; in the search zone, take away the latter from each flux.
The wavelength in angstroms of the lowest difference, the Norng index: 4044.0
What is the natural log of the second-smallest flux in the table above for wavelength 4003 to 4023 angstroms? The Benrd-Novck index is -0.52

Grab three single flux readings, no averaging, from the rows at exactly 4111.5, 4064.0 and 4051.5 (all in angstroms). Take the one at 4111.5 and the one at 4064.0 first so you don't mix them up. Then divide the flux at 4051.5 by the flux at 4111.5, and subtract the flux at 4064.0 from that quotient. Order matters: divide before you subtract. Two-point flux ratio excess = 0.43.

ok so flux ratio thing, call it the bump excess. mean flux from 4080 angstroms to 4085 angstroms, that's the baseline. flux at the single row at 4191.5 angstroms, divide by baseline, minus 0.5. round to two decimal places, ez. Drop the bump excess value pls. 0.39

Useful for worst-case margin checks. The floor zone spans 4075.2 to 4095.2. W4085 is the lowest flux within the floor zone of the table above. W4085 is 0.5532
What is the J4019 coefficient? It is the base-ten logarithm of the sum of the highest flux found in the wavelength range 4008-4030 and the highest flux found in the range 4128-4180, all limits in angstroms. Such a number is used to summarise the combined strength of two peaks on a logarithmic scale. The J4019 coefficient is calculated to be 0.118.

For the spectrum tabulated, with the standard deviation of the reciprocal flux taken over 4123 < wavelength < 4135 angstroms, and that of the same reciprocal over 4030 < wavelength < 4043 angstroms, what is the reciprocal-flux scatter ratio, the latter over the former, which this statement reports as 1.77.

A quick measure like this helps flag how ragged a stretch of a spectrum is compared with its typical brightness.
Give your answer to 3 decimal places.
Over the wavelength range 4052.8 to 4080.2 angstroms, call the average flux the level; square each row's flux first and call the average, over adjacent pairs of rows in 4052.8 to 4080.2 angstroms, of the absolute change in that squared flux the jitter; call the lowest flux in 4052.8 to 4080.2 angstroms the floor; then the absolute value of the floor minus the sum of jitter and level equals 0.078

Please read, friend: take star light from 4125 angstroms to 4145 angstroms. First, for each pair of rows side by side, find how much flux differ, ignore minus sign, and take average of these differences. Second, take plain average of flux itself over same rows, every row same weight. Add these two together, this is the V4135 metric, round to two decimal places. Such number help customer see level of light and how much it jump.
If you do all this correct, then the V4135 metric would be 0.57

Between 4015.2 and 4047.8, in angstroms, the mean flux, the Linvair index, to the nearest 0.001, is 0.613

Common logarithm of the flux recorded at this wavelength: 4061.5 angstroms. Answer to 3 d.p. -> -0.219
